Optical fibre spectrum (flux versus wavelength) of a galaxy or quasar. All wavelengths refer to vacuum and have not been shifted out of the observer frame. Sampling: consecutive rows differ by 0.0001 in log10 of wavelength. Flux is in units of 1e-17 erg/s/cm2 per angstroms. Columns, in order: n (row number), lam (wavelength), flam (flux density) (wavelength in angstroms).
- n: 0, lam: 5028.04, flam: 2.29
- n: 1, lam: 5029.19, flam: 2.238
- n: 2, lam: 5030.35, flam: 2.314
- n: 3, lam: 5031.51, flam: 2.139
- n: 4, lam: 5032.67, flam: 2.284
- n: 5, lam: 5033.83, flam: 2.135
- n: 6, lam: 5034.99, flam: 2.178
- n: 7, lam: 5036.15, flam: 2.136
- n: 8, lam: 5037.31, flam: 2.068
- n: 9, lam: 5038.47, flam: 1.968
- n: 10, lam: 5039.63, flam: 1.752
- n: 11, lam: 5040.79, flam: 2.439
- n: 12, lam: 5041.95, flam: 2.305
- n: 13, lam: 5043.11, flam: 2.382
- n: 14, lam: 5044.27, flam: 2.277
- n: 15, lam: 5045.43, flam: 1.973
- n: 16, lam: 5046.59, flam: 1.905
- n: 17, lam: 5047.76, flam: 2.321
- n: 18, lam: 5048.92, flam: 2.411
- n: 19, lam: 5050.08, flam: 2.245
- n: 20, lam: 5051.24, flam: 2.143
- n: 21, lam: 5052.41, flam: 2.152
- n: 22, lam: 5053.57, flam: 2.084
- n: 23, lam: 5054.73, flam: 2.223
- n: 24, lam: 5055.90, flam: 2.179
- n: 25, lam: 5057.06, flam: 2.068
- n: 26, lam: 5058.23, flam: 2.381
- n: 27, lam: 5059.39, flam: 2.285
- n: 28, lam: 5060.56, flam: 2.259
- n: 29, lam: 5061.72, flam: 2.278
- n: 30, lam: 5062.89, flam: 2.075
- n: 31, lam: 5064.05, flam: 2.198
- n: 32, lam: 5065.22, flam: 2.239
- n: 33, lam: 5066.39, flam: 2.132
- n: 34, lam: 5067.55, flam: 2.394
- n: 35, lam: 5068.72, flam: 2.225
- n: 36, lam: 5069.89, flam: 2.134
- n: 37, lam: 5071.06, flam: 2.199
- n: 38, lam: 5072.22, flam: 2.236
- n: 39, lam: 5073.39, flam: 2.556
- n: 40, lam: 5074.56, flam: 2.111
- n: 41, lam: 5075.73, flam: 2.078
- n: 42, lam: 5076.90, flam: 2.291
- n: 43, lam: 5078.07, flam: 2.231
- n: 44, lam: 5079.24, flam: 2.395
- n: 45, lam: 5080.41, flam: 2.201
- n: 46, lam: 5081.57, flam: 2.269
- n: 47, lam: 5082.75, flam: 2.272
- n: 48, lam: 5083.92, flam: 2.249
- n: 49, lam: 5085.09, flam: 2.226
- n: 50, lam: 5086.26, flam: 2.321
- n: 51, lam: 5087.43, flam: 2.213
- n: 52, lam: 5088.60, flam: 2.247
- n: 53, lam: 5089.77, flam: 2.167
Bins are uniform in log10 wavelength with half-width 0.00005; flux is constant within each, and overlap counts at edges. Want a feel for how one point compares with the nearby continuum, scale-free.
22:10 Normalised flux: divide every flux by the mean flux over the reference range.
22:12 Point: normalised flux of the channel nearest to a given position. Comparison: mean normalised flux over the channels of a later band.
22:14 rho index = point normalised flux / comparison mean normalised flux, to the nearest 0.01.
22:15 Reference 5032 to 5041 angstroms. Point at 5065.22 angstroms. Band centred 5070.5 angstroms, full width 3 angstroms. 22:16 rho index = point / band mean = 1.03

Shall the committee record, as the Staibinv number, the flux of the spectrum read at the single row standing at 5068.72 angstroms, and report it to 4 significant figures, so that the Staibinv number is 2.225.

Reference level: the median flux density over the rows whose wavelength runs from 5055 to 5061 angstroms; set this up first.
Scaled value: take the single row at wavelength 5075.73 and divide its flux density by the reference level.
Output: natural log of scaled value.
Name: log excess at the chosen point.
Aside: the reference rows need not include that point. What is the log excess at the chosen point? -0.084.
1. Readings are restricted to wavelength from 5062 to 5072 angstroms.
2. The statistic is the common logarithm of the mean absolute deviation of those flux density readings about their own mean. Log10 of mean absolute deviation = -1.19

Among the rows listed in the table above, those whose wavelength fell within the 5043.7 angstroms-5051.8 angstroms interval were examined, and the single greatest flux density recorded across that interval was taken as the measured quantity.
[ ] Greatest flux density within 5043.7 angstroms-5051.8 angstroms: 2.411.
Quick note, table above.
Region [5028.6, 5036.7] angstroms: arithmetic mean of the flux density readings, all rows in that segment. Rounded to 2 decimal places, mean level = 2.20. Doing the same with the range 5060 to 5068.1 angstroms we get 2.23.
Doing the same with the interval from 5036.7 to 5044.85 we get 2.17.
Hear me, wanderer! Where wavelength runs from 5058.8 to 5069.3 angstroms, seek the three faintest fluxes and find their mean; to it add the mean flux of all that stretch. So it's 4.37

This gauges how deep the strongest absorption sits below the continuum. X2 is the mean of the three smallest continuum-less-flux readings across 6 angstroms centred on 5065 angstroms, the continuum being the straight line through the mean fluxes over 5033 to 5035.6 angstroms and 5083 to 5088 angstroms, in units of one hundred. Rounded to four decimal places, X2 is -0.0006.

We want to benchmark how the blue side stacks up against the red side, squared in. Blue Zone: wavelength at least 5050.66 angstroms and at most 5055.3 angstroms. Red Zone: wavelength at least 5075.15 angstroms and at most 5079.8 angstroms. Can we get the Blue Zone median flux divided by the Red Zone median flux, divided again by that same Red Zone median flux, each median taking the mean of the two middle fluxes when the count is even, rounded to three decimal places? 0.420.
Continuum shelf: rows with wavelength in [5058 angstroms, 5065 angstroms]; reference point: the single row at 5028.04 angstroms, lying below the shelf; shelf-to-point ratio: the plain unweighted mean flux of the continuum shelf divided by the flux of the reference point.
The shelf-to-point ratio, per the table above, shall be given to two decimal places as 0.98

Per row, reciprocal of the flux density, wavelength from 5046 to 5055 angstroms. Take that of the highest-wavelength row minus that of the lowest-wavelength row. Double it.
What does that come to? -0.15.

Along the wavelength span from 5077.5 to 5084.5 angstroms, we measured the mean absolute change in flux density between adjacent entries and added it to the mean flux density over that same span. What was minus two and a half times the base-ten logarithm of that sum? -0.932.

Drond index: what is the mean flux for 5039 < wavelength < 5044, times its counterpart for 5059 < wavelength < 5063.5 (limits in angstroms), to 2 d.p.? 4.94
